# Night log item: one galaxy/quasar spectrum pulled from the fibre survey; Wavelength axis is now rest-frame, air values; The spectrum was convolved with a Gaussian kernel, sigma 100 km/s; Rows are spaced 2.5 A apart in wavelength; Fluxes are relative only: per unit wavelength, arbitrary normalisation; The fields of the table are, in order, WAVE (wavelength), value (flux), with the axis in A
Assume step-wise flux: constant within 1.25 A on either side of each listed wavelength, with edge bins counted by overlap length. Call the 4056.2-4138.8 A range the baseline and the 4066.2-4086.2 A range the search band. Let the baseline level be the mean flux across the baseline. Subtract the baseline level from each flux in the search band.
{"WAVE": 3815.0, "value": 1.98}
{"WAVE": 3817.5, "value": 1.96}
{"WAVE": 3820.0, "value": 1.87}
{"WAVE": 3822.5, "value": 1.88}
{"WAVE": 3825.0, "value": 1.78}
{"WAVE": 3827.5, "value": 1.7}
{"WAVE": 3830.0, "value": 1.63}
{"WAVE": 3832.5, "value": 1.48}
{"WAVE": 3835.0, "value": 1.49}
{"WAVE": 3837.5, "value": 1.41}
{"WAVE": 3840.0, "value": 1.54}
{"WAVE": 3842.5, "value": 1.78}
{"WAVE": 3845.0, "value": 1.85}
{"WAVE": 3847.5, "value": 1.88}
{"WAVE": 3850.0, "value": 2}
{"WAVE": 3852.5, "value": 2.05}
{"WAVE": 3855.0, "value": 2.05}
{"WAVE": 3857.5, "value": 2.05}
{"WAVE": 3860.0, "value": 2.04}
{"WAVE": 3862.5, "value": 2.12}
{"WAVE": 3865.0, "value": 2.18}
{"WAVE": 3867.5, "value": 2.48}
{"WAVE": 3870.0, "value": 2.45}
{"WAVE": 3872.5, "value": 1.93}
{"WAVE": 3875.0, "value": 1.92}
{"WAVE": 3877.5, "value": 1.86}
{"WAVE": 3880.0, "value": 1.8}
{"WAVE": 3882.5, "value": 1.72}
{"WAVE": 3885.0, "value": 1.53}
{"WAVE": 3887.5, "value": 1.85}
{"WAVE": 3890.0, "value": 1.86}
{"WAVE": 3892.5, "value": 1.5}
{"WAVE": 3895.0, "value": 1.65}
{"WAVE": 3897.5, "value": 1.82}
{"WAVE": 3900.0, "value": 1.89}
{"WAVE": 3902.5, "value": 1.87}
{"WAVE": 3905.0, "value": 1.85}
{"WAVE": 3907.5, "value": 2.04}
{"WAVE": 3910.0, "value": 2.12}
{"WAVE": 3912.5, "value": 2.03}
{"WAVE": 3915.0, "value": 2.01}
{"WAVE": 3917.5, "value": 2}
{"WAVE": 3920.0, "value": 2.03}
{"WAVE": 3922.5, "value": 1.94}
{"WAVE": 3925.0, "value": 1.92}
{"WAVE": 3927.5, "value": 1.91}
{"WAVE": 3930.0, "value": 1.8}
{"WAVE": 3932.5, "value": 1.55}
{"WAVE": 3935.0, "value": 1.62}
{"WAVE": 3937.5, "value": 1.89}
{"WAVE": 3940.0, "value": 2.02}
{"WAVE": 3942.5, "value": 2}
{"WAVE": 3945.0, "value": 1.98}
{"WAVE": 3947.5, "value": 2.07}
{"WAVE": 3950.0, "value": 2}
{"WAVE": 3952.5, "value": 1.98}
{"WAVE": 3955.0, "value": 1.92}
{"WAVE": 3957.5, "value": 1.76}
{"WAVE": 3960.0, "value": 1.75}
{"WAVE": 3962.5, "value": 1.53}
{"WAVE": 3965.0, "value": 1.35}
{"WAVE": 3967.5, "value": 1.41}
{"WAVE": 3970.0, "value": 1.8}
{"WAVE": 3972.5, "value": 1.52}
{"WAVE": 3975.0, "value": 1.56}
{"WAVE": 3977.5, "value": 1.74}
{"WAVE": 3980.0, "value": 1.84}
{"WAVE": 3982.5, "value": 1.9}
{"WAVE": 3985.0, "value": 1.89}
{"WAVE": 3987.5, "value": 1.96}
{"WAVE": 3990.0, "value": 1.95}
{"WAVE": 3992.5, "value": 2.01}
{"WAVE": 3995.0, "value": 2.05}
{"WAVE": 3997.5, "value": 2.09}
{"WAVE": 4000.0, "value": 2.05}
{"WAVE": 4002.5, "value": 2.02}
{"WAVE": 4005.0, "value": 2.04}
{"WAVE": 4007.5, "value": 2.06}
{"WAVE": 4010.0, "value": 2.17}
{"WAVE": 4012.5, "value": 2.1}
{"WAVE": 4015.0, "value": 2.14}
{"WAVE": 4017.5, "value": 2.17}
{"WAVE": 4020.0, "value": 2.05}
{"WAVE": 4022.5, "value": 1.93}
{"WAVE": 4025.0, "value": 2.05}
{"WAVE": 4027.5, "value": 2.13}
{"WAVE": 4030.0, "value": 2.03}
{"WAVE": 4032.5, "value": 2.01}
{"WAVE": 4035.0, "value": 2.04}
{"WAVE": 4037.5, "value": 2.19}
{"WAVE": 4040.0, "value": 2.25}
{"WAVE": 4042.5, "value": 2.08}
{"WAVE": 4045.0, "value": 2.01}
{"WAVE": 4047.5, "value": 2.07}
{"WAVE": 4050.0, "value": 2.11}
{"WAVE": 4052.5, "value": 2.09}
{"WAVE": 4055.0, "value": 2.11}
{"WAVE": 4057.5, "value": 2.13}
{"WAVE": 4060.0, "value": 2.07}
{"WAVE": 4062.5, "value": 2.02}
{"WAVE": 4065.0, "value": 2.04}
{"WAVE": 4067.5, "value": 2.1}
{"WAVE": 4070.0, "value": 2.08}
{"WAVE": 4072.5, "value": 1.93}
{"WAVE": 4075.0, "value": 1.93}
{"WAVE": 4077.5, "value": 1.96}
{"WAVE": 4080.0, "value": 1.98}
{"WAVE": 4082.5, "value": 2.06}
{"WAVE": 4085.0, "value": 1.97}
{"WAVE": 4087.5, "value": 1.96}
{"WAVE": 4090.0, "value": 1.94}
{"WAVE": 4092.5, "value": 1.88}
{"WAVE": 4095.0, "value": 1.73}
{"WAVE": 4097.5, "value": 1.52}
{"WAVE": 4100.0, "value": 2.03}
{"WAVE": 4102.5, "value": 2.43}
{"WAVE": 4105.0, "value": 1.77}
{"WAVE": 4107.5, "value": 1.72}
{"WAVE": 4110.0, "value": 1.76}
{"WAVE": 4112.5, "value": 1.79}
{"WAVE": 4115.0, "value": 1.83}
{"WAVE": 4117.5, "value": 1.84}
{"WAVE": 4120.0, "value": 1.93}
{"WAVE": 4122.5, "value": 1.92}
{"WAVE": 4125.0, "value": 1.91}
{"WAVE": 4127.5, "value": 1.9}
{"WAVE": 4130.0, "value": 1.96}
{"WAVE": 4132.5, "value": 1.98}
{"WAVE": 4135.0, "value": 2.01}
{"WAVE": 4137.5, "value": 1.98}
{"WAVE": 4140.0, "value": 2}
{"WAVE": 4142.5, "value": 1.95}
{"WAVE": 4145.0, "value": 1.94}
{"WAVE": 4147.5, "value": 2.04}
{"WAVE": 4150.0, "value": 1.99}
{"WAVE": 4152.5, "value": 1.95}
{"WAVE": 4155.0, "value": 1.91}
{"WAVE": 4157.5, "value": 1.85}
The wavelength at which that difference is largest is 4067.5 A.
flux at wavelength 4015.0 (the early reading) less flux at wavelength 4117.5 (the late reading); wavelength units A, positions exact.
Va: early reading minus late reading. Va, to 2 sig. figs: 0.30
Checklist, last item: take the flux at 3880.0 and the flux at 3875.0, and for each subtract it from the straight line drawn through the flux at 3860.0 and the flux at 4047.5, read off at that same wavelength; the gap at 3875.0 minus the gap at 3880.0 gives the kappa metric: -0.1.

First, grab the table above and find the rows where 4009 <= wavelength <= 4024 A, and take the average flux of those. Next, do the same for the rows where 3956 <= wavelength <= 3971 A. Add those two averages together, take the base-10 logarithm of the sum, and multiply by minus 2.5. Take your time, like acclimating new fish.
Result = -1.42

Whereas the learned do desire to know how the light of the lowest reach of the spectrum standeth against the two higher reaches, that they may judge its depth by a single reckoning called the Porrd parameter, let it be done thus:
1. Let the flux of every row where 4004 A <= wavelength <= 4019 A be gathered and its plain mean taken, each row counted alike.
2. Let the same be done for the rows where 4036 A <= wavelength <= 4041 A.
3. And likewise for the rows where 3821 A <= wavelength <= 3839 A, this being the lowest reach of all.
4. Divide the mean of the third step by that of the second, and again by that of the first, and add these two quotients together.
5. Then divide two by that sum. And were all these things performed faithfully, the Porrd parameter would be 1.33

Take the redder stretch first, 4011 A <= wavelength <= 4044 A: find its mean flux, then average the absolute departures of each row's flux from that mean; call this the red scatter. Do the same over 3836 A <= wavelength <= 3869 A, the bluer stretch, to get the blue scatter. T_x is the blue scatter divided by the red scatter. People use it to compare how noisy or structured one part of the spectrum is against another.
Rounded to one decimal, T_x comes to 3.0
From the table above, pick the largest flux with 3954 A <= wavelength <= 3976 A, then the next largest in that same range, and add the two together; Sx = 3.7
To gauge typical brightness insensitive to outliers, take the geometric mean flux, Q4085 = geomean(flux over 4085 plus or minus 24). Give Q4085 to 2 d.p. 1.94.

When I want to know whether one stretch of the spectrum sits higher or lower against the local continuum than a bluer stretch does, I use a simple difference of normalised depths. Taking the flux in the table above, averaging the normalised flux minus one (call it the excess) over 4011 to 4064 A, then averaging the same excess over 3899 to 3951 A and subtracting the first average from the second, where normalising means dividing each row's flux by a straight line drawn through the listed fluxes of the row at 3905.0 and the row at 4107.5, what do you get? -0.13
